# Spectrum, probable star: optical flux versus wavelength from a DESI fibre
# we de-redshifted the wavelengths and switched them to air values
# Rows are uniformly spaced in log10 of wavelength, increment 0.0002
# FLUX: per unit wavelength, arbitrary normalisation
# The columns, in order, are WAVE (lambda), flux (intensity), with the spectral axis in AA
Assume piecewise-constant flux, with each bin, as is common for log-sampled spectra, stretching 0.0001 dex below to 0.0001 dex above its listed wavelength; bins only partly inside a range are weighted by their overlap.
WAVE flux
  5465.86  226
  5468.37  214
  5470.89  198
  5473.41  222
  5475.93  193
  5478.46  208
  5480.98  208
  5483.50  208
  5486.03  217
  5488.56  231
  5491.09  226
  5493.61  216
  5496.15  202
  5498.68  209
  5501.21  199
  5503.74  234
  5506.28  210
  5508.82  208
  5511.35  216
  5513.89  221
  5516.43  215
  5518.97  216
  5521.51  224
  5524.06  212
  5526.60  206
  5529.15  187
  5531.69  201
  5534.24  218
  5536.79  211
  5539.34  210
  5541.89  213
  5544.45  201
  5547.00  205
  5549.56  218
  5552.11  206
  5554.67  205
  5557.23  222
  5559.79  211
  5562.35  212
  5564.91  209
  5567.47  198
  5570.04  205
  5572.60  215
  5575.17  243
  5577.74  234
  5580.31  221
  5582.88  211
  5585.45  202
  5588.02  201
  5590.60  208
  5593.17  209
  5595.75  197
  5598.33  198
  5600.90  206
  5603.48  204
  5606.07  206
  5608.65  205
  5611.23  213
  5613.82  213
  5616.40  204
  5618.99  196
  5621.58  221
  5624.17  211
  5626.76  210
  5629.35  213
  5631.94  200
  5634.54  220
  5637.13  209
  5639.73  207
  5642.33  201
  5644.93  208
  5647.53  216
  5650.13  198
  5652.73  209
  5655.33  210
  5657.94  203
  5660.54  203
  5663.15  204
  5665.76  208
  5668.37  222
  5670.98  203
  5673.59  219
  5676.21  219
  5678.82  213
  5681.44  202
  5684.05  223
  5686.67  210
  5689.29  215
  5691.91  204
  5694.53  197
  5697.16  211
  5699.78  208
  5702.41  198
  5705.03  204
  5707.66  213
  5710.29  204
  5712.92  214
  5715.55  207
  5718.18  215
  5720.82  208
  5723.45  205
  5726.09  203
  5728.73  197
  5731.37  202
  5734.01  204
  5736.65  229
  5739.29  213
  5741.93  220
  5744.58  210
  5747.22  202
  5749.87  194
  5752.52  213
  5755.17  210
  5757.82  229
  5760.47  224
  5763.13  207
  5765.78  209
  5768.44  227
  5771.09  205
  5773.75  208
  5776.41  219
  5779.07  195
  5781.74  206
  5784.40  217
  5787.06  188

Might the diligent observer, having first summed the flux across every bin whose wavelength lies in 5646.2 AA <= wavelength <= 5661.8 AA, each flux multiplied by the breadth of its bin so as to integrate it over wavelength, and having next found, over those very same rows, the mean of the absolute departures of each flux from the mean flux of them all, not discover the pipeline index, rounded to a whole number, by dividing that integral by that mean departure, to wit 624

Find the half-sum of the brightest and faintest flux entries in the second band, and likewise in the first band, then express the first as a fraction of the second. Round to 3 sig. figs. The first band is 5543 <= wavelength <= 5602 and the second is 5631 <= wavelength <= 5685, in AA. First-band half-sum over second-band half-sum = 1.05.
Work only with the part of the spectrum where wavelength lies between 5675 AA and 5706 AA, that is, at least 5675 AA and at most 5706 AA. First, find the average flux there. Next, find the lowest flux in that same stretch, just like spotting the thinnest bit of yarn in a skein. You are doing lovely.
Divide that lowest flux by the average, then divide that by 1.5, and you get 0.629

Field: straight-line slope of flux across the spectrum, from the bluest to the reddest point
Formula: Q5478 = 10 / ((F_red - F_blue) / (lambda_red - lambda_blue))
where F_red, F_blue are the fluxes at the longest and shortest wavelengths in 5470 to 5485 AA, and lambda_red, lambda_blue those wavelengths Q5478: 13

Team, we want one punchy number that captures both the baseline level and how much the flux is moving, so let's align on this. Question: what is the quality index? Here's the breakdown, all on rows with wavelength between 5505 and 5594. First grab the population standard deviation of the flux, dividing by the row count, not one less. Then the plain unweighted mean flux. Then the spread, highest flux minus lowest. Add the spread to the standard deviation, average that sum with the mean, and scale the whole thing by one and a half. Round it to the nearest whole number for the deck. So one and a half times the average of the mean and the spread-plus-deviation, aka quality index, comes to 208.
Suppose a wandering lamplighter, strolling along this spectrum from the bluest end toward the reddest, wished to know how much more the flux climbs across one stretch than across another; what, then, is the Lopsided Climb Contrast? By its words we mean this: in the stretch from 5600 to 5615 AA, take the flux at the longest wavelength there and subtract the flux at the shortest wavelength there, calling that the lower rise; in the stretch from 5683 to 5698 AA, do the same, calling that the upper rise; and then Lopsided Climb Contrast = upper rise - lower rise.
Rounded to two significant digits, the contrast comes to -19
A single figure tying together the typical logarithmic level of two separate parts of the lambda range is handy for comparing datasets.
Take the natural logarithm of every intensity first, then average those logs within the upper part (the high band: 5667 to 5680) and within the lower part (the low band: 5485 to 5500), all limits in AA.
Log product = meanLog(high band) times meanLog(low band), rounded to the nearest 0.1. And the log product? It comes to 28.9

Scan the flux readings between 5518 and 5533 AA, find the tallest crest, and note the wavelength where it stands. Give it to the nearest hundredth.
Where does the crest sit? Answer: 5521.51 AA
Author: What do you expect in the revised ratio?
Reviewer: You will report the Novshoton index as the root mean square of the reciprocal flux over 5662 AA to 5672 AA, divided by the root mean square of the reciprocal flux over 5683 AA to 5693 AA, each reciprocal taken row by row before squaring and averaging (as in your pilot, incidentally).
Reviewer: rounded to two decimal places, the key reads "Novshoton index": 1.02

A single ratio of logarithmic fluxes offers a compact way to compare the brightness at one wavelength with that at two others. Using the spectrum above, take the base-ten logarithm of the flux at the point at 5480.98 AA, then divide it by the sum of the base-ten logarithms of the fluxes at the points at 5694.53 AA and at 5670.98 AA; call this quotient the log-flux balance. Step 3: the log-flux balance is 0.504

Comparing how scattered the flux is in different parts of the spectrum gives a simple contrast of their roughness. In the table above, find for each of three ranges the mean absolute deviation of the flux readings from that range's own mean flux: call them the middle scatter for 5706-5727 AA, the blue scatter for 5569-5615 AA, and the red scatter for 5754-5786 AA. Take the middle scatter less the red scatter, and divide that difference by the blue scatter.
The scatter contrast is -0.5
